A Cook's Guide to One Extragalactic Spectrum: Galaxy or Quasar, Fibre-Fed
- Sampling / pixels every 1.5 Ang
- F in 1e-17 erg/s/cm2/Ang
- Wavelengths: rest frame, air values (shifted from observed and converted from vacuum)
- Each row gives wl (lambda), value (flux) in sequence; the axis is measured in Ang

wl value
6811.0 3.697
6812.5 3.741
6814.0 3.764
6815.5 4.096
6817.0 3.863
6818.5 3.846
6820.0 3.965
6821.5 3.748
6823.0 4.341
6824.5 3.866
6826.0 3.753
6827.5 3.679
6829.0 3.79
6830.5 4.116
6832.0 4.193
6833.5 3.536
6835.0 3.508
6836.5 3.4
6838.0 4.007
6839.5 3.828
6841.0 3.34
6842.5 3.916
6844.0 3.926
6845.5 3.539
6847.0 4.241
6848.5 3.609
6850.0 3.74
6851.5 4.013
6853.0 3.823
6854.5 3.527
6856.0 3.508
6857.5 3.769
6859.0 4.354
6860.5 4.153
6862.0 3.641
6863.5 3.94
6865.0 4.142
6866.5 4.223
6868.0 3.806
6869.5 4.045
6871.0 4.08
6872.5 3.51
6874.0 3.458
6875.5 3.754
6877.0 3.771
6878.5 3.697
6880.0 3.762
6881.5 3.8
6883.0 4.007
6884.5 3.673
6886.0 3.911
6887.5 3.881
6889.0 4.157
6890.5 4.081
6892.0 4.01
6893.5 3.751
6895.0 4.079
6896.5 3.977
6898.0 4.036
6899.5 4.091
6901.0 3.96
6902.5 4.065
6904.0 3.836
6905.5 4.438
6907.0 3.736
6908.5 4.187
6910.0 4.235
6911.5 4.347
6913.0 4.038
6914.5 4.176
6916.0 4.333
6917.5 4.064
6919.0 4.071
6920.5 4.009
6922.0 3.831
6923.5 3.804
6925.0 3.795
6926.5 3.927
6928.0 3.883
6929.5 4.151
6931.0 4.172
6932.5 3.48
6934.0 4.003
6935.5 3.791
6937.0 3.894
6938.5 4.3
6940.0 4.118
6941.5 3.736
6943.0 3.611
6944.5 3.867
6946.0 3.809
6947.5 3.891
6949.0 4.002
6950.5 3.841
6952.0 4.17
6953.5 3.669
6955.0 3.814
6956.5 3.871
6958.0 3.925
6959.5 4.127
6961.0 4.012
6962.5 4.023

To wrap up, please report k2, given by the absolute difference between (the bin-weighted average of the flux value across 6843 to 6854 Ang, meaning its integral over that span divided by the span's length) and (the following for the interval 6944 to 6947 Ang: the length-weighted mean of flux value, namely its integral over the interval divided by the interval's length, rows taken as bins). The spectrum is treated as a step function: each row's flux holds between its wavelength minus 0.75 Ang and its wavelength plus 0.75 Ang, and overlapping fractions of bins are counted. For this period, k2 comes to 0.00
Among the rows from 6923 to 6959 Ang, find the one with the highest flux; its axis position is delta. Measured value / 6938.5 Ang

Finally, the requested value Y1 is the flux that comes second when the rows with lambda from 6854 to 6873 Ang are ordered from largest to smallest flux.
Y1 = 4.223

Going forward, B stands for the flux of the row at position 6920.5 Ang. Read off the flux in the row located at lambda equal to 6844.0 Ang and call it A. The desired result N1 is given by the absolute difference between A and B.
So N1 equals 0.08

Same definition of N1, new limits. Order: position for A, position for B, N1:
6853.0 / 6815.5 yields 0.27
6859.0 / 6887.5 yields 0.47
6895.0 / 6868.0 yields 0.27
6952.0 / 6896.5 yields 0.19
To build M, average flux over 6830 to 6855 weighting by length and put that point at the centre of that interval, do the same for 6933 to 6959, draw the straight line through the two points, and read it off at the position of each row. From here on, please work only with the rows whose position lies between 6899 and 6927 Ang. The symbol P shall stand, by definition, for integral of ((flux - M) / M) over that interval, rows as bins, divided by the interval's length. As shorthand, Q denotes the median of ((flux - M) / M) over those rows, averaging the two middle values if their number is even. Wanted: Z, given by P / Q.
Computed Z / 1.0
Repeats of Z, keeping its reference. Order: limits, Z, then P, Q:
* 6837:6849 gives 0.2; 0.004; 0.02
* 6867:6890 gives -0.3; 0.002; -0.01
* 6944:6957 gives 0.6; -0.006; -0.01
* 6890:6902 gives 0.9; 0.041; 0.05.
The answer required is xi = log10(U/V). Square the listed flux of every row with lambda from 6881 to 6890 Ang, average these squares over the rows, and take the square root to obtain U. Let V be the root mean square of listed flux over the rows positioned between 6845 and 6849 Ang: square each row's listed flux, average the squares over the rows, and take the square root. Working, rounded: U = 3.91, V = 3.81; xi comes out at 0.011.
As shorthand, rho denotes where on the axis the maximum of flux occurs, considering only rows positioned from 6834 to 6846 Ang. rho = 6838.0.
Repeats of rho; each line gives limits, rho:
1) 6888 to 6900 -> 6889.0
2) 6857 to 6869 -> 6859.0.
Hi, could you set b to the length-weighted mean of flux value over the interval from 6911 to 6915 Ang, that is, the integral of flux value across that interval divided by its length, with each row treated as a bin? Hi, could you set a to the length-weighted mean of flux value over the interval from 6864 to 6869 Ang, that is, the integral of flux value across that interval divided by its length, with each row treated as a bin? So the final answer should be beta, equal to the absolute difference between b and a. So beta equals 0.127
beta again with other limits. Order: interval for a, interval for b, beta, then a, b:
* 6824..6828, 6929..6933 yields 0.184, 3.77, 3.95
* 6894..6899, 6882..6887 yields 0.158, 4.02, 3.86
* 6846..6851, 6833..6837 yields 0.372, 3.85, 3.48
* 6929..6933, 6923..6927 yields 0.110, 3.95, 3.84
